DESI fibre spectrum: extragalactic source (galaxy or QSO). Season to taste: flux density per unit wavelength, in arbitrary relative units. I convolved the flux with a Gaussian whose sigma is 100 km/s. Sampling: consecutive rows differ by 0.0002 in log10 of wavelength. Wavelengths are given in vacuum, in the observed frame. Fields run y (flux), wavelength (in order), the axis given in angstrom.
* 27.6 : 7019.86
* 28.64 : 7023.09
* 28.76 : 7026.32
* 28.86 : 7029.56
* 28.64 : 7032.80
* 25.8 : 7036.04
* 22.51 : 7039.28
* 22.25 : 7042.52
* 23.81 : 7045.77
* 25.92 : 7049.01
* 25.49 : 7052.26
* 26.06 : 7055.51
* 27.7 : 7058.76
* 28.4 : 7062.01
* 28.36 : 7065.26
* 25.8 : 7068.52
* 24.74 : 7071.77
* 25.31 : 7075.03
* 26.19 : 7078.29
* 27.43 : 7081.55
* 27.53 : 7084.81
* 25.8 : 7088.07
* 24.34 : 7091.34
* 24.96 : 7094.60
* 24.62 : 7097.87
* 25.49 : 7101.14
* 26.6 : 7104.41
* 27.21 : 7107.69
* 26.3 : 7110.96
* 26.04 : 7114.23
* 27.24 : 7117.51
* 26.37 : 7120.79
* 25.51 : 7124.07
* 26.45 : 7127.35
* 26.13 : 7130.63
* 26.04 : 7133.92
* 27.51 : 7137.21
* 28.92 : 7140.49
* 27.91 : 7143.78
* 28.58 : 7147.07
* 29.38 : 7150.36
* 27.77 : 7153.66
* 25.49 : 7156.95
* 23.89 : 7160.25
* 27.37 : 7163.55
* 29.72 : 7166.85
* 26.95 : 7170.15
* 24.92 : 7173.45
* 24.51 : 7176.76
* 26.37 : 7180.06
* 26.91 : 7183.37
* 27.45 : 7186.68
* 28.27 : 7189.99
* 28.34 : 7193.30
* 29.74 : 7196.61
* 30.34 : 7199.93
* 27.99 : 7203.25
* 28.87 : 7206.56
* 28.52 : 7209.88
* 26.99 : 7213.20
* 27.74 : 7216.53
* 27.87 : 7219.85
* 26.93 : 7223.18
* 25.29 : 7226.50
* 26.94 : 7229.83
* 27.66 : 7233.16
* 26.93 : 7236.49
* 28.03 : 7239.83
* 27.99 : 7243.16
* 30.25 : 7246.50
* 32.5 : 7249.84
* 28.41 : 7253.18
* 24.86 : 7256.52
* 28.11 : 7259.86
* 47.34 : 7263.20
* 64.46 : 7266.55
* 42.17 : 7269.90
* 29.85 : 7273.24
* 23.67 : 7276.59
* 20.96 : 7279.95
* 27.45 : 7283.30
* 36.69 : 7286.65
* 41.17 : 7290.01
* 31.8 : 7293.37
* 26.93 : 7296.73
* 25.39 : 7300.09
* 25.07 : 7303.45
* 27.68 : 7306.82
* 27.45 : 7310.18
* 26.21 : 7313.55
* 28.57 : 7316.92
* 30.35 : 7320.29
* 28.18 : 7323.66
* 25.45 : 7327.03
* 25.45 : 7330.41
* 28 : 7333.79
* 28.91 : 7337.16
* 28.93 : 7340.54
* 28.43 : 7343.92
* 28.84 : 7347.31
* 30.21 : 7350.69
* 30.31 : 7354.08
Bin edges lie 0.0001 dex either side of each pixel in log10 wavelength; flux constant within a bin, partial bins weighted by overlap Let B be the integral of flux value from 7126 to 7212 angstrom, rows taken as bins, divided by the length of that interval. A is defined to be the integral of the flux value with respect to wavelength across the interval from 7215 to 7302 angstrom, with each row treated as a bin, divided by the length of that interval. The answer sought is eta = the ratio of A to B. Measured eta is 1.13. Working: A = 31.1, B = 27.5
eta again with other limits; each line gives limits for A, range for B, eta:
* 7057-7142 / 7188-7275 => 0.86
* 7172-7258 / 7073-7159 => 1.04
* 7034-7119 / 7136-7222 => 0.94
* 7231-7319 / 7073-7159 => 1.17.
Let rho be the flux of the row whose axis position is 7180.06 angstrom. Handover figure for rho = 26.37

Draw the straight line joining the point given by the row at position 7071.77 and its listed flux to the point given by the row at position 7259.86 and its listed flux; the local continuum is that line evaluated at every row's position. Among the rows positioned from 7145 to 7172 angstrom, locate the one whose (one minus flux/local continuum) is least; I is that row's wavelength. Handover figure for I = 7166.85 angstrom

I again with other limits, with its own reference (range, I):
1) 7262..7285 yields 7266.55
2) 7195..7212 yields 7199.93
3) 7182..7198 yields 7196.61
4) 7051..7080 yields 7062.01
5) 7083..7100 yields 7084.81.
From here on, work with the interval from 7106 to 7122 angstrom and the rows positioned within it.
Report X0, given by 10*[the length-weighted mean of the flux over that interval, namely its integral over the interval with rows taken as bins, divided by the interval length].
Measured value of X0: 266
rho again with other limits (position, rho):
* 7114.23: 26.04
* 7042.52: 22.25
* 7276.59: 23.67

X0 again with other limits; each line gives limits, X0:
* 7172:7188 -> 260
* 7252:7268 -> 386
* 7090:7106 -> 252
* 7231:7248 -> 281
